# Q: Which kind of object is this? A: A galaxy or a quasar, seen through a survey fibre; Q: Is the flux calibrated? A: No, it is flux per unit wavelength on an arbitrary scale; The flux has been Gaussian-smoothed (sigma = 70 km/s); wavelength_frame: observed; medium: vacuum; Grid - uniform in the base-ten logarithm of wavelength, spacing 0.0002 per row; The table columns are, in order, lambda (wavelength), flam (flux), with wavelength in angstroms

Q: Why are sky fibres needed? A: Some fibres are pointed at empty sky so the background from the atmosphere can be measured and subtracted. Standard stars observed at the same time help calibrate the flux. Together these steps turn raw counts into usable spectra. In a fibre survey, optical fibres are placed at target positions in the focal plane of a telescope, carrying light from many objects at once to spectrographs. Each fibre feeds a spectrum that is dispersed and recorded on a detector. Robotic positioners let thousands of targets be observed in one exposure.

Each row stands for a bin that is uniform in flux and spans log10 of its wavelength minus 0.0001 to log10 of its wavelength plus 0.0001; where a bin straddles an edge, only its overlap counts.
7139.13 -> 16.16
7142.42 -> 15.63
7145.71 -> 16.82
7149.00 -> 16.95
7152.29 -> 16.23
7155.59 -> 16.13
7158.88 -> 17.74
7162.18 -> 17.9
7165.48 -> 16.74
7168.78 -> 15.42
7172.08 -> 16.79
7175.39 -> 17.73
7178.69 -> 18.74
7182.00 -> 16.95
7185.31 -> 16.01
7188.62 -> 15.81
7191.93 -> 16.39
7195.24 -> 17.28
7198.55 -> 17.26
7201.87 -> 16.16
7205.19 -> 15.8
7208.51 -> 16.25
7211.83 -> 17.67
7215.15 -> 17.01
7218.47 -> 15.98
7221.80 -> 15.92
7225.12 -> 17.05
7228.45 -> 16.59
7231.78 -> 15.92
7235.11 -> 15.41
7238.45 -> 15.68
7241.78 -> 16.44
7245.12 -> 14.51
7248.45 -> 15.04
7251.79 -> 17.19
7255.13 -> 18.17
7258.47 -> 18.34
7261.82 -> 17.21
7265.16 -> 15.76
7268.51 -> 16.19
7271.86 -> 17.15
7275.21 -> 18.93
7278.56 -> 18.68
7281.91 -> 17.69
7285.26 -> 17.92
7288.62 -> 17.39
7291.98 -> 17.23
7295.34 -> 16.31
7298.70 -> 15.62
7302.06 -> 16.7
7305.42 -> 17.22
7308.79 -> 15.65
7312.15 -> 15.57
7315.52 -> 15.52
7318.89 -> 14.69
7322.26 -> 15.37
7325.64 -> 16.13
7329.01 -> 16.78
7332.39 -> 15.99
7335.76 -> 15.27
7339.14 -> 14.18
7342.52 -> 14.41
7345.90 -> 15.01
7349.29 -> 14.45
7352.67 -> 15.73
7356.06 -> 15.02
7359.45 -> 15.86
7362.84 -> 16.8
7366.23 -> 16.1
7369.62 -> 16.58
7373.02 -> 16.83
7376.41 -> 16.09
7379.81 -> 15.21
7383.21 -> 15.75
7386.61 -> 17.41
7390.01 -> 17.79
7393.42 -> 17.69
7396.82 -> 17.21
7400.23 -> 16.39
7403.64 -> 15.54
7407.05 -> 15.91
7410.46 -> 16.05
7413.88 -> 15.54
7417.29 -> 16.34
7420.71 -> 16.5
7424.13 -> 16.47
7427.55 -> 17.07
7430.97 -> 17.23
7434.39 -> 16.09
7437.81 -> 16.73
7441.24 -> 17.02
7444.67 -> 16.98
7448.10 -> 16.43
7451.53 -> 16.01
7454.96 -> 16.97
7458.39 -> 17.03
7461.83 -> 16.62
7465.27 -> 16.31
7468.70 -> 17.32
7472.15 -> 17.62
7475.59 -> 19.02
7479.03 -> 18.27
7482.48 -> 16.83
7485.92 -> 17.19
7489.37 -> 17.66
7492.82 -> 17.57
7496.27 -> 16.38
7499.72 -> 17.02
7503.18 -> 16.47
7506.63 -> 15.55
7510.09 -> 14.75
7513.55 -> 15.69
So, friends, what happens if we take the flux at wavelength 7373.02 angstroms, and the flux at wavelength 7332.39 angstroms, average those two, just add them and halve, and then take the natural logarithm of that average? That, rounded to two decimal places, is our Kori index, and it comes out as 2.80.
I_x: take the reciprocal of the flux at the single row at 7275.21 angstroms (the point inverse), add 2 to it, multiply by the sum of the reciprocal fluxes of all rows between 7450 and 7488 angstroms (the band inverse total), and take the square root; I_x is 1.15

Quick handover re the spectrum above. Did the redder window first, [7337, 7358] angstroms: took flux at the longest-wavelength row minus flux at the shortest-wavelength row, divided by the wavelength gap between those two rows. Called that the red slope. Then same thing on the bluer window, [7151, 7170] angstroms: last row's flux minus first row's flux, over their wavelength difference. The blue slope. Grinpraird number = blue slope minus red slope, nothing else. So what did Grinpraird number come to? -0.10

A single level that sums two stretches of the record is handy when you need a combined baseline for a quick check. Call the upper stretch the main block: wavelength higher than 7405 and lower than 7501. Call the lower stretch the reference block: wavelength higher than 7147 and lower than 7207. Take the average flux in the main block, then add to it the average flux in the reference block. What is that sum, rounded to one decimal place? 33.6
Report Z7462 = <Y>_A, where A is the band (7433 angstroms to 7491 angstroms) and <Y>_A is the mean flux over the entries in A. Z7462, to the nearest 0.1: 17.1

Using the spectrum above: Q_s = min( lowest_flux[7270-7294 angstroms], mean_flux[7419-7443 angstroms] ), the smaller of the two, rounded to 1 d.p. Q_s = 16.7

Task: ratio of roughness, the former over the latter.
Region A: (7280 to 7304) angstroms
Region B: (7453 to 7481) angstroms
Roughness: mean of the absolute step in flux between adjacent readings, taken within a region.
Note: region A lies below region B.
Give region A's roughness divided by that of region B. 1.0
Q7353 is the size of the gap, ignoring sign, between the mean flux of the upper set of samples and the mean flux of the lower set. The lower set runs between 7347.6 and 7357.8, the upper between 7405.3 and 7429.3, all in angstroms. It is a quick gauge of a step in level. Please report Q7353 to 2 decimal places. 1.20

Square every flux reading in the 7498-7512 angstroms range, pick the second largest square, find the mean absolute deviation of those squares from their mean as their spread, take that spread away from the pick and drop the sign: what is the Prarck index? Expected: 246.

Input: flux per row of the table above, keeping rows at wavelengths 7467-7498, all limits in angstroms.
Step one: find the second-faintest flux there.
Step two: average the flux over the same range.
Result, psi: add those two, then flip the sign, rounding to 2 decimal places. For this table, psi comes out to -34.37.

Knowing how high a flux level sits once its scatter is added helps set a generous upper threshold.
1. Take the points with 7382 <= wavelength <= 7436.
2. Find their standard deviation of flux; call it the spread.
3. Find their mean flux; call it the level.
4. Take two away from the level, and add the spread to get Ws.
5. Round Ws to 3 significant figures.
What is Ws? 15.3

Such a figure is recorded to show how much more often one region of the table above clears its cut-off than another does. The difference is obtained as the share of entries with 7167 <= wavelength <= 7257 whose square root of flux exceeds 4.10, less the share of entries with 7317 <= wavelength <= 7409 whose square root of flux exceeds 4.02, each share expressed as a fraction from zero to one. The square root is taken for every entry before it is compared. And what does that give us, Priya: 0.0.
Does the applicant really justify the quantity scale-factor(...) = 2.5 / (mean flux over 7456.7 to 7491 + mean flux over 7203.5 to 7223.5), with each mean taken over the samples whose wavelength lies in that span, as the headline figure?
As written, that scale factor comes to 0.0739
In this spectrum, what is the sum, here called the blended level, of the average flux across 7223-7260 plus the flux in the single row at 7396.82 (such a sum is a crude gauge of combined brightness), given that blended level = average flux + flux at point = 33.6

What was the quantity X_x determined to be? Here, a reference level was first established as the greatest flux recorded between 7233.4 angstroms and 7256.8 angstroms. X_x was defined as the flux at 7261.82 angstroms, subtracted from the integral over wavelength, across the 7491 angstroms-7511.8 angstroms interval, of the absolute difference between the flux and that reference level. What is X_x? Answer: 21.8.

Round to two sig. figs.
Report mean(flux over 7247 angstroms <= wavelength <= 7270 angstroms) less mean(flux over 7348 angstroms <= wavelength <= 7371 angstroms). 1.1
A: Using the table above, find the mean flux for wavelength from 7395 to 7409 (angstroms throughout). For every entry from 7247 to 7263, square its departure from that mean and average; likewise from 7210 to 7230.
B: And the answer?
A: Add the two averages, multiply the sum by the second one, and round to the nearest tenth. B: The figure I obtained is 1.6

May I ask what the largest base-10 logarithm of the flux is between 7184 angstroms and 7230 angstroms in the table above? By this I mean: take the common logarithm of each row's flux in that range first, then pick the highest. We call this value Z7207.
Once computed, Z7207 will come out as 1.25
